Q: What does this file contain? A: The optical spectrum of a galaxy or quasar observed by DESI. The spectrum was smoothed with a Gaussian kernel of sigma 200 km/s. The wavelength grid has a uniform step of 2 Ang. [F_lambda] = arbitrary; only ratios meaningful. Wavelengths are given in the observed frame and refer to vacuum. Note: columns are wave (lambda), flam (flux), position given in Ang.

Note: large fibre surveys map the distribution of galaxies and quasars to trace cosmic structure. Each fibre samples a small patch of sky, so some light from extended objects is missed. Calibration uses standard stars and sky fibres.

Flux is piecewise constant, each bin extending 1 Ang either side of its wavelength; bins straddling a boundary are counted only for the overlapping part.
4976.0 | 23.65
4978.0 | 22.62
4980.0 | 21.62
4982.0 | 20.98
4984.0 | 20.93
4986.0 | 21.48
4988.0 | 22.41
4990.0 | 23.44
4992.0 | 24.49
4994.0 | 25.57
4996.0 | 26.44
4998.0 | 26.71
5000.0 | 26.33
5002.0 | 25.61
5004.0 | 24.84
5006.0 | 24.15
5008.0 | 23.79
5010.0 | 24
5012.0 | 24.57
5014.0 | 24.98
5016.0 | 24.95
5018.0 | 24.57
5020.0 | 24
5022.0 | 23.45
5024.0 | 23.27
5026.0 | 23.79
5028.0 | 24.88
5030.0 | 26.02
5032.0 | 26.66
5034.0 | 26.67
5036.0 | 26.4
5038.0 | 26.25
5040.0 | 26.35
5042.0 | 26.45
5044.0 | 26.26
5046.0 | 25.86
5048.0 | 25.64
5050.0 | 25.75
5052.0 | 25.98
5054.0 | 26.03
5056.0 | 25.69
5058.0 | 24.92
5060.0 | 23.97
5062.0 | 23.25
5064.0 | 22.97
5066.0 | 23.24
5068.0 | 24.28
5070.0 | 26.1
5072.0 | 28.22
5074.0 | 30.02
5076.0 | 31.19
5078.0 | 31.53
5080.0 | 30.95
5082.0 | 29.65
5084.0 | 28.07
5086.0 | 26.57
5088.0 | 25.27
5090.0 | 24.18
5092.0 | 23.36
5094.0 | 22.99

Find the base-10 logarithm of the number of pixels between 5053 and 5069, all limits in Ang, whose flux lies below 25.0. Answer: 0.8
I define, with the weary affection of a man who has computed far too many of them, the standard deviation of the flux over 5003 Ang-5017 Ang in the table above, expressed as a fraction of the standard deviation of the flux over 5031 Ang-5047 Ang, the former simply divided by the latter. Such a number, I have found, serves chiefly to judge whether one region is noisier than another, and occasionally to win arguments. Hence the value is 1.9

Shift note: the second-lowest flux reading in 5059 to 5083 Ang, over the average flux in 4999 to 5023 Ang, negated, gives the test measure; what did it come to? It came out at -0.945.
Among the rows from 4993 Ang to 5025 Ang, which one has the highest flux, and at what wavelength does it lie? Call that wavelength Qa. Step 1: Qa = 4998.0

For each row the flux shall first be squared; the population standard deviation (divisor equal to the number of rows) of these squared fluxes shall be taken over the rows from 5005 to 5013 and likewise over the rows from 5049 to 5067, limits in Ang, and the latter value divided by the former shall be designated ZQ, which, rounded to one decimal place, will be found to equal 4.3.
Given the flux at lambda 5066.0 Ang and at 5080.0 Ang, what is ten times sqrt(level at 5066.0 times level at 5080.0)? 268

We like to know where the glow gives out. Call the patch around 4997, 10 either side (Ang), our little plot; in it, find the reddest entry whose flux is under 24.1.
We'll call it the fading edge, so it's 4990.0 Ang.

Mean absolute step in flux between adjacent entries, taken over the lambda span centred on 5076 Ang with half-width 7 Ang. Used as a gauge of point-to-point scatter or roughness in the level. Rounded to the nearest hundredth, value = 1.22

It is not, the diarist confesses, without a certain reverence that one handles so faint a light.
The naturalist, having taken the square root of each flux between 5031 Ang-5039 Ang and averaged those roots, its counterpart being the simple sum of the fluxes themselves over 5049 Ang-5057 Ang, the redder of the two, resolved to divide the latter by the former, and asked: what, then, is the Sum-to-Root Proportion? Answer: 20.1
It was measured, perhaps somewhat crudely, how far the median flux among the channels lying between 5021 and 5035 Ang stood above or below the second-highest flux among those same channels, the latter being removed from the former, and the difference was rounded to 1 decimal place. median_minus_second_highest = -1.8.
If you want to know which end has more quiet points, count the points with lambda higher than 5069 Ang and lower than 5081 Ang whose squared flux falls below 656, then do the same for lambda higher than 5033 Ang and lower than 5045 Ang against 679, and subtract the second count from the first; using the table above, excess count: 0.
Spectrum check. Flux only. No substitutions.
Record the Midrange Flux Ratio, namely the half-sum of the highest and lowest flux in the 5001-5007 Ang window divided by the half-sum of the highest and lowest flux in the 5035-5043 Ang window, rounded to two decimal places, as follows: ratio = 0.94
